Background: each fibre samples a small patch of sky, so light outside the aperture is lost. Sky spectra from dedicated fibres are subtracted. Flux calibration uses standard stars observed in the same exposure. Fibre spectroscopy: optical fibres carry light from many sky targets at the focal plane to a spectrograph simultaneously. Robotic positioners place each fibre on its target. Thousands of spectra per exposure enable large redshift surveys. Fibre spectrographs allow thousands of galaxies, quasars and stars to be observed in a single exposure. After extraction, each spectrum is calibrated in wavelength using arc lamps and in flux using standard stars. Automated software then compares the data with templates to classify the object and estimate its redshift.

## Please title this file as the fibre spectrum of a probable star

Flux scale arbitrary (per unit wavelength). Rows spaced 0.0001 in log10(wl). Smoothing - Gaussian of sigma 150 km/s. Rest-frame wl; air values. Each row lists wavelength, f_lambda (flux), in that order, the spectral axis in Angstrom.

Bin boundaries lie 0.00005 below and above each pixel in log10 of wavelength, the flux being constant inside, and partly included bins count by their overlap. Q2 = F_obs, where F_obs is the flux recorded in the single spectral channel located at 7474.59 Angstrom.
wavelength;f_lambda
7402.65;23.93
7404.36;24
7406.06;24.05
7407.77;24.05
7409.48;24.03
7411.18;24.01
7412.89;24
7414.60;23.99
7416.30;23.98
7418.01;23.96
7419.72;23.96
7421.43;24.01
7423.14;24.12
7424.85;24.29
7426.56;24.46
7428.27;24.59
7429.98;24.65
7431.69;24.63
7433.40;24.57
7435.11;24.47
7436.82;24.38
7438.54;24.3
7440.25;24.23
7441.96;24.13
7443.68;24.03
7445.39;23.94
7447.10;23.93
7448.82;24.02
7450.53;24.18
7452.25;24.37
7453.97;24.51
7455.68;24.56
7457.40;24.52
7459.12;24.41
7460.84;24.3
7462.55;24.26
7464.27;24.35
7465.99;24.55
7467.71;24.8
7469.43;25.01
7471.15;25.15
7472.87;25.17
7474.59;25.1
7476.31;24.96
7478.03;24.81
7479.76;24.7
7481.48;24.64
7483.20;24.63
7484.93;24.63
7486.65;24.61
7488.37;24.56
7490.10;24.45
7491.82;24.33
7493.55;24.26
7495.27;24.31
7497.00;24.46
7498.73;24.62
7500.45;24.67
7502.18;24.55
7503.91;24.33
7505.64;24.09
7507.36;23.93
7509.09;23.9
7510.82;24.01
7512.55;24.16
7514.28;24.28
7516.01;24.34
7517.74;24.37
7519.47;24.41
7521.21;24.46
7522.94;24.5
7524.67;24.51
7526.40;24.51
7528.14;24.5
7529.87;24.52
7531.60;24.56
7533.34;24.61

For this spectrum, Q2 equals 25.1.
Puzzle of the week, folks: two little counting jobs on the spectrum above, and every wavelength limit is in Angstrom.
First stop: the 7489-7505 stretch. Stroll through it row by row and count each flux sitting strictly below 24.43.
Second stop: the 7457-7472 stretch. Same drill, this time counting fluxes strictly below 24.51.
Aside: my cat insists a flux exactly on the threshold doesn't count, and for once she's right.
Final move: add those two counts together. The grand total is 8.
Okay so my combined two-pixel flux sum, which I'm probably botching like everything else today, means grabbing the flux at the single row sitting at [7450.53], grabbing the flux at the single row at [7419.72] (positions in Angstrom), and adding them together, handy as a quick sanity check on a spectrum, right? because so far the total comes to 48.1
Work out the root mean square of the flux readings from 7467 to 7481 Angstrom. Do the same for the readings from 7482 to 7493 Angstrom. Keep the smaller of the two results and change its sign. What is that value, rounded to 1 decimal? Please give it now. -24.5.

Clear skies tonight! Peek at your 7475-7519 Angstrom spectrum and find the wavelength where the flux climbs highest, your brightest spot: 7476.31 Angstrom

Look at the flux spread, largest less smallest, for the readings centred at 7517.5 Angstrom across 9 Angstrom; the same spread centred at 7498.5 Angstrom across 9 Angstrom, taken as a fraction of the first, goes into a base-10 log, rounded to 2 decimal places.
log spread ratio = 0.30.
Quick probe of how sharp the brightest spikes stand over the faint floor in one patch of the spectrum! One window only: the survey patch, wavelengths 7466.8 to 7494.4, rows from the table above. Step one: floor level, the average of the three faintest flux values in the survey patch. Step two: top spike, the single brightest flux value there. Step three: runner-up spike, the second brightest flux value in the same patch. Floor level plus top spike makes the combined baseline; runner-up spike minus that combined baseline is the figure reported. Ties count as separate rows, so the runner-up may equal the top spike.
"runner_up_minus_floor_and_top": -24.37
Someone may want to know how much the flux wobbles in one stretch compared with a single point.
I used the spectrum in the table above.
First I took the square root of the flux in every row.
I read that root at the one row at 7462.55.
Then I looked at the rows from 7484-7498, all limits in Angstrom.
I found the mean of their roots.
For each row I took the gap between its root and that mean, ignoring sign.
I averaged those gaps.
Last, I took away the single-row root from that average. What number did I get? -4.91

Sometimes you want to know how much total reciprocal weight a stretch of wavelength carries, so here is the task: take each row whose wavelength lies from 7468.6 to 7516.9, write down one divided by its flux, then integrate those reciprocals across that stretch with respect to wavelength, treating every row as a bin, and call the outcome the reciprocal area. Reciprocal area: 2.0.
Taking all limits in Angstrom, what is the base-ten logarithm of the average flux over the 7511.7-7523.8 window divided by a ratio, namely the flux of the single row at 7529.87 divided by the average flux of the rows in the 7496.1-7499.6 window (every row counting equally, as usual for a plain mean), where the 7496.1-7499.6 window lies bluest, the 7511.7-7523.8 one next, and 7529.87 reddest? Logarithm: 1.39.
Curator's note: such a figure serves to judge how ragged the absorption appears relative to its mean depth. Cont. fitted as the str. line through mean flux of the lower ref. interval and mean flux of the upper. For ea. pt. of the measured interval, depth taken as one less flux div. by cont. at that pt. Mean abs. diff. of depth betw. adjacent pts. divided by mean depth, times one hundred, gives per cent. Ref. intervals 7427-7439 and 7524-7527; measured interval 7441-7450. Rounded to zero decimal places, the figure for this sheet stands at 14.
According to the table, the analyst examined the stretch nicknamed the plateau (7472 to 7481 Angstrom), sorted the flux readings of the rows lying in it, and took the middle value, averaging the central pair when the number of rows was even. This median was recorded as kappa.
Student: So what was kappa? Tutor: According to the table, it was 25.0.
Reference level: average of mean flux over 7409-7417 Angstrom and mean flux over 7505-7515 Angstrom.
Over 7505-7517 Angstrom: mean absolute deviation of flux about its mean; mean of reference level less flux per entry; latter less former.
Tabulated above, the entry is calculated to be -0.2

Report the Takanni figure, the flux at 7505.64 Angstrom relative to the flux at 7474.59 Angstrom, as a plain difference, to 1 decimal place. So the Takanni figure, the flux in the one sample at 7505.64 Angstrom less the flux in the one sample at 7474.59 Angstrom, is -1.0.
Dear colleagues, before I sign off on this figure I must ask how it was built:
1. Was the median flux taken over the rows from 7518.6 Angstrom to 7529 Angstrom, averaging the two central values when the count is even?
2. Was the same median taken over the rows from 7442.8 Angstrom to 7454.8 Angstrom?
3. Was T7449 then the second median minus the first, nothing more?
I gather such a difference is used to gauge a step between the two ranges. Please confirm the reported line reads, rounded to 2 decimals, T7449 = -0.47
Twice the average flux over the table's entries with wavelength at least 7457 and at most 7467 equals 48.8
